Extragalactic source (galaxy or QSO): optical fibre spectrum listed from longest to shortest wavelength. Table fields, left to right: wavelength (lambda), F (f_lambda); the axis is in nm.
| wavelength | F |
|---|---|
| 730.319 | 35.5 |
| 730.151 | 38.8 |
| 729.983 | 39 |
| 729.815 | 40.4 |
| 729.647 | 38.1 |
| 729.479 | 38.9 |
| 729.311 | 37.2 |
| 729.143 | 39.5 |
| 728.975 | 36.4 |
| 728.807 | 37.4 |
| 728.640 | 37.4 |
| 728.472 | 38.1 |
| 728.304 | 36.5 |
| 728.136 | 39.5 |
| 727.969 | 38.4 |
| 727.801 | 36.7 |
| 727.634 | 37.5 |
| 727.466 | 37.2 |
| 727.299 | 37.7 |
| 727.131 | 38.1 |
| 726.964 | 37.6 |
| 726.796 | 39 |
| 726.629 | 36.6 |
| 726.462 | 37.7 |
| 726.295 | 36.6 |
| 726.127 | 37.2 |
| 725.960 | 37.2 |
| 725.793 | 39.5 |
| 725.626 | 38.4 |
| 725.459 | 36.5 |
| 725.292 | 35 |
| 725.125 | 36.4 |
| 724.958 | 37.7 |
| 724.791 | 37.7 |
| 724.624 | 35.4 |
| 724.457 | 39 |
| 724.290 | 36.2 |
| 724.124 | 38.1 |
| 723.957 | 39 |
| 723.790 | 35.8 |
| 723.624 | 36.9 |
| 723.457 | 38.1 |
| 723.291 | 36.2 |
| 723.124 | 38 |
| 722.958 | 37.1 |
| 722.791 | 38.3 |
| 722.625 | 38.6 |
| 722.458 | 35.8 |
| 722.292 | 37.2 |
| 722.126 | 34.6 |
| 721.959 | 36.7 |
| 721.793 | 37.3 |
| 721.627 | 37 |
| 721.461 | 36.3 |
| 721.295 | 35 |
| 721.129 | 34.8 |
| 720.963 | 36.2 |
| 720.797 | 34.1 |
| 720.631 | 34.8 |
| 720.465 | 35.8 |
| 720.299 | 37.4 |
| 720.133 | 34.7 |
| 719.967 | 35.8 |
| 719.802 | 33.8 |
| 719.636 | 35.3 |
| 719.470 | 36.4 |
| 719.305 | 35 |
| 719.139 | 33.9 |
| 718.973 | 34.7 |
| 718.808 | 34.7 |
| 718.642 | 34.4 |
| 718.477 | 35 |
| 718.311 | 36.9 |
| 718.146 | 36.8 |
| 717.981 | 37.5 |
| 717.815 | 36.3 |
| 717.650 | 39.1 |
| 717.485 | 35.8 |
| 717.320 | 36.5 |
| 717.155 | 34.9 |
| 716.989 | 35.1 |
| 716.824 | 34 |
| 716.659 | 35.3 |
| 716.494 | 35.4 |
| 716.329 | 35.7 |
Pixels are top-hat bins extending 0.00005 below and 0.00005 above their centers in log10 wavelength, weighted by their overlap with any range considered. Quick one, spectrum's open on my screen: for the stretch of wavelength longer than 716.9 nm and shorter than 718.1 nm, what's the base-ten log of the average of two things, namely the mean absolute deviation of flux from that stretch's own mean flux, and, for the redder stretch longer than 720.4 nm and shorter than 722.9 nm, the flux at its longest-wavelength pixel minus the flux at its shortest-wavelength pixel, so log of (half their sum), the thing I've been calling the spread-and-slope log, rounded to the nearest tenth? 0.3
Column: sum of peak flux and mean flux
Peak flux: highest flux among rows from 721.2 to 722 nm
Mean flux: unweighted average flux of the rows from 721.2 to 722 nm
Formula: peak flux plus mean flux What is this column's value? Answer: 73.8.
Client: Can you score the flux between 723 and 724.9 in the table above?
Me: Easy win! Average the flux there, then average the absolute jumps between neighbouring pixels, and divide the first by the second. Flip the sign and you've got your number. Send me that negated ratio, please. -18.0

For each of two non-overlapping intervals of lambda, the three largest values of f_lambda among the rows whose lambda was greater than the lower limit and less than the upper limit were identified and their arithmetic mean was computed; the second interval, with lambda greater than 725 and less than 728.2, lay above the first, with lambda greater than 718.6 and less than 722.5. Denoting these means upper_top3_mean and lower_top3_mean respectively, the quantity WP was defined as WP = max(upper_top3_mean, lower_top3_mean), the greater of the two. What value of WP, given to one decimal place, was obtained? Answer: 39.3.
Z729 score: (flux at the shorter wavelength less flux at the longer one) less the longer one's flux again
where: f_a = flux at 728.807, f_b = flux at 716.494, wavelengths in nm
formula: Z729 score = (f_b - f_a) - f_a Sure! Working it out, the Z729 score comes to -39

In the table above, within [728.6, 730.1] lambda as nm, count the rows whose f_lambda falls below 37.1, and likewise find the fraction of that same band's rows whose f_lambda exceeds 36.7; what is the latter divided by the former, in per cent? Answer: 88.9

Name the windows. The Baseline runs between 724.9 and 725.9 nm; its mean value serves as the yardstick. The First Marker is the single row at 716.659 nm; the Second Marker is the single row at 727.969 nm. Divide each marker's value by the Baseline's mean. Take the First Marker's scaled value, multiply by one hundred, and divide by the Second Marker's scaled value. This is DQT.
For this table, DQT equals 92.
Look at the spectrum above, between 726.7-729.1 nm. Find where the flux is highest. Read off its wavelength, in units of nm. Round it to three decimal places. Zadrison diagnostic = 728.136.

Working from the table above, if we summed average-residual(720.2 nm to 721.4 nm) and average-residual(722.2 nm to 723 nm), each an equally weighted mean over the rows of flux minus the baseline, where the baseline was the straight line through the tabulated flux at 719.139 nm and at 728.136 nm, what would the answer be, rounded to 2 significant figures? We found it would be 1.8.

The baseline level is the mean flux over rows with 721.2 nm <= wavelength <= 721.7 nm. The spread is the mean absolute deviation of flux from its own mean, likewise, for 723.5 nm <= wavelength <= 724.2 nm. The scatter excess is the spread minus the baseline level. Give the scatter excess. -35.0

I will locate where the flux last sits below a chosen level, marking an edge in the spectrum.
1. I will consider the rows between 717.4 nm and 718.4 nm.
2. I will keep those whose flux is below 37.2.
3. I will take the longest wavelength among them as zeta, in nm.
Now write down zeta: 718.311 nm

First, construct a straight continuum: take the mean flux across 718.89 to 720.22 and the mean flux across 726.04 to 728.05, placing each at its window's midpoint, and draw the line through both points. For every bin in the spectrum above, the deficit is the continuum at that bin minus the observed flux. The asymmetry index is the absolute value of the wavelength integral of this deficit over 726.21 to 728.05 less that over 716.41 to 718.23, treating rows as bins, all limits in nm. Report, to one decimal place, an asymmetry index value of 3.4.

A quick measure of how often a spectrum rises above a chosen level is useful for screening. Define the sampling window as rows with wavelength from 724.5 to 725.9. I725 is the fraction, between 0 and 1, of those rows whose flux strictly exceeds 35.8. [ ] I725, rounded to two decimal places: 0.75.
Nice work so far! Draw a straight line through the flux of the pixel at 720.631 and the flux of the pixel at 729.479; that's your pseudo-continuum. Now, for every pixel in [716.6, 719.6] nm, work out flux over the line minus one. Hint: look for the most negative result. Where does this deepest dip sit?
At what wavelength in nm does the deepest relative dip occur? 719.139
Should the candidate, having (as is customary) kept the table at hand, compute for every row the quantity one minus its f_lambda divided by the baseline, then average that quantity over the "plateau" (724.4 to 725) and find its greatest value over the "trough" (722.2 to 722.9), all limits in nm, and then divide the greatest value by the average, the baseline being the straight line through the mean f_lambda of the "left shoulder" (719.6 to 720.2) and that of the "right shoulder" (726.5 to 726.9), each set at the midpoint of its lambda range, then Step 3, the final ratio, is -0.4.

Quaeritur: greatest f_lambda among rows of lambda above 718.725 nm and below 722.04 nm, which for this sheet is 37.4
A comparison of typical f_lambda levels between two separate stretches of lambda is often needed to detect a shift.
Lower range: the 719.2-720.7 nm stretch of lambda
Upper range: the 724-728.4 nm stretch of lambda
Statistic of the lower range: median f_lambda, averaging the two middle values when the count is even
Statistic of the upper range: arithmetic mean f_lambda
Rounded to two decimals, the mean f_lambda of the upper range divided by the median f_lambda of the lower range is 1.06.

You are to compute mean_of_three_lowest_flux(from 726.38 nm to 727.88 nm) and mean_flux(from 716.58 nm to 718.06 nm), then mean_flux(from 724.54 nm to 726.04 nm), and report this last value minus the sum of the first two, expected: -35.8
